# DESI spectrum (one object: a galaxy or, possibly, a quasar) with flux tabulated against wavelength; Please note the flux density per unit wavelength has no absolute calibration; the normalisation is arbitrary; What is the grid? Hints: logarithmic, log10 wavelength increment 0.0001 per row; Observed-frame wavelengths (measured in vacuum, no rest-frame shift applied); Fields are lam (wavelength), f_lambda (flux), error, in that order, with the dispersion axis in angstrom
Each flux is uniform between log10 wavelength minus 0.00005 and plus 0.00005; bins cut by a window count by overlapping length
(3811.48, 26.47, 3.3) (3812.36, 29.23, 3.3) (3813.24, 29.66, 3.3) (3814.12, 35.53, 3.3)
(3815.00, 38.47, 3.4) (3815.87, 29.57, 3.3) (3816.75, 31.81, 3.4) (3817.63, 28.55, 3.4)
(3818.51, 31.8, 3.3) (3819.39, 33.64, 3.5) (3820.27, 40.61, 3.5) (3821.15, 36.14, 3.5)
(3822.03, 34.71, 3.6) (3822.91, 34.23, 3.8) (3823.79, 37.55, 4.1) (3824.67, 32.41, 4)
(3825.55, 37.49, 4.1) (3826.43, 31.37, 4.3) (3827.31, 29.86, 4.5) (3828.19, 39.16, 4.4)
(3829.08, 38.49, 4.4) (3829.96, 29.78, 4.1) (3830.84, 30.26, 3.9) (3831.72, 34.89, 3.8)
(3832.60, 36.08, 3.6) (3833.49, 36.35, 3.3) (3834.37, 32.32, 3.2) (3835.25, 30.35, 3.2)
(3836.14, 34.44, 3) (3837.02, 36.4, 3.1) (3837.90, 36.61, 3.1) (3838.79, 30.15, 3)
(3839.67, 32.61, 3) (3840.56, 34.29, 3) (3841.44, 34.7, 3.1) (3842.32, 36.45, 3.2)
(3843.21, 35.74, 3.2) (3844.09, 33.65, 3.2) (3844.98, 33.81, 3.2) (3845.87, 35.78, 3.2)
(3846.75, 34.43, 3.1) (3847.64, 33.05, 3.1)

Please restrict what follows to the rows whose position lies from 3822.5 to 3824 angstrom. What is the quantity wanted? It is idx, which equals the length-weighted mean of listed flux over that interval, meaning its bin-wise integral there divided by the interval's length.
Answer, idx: 35.7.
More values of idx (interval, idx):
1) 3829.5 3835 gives 33.2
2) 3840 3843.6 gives 35.2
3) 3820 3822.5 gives 36.9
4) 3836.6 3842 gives 34.2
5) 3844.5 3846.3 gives 34.6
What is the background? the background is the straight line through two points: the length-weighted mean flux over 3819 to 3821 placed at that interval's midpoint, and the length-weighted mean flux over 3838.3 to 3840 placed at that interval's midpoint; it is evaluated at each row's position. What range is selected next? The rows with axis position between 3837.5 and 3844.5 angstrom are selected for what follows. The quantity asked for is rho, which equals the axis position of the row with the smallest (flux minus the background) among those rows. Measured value 3838.79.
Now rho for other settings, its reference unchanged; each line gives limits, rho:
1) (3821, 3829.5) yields 3827.31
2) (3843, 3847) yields 3844.09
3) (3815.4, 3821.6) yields 3817.63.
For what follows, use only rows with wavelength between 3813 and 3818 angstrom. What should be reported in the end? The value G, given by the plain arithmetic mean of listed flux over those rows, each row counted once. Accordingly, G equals 32.3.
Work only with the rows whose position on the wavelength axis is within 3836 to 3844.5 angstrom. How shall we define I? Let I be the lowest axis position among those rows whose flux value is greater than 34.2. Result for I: 3836.14 angstrom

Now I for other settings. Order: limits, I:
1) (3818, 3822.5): 3820.27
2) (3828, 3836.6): 3828.19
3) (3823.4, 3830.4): 3823.79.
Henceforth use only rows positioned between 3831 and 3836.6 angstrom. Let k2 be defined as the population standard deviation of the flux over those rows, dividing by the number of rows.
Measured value 2.1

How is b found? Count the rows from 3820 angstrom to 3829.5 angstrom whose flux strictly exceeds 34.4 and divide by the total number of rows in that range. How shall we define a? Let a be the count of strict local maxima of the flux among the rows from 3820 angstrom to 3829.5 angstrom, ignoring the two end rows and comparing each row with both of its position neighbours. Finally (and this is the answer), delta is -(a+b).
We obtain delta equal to -3.6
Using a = 3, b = 0.64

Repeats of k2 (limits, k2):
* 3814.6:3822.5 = 3.8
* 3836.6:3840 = 2.7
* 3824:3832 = 3.6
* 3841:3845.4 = 1.1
